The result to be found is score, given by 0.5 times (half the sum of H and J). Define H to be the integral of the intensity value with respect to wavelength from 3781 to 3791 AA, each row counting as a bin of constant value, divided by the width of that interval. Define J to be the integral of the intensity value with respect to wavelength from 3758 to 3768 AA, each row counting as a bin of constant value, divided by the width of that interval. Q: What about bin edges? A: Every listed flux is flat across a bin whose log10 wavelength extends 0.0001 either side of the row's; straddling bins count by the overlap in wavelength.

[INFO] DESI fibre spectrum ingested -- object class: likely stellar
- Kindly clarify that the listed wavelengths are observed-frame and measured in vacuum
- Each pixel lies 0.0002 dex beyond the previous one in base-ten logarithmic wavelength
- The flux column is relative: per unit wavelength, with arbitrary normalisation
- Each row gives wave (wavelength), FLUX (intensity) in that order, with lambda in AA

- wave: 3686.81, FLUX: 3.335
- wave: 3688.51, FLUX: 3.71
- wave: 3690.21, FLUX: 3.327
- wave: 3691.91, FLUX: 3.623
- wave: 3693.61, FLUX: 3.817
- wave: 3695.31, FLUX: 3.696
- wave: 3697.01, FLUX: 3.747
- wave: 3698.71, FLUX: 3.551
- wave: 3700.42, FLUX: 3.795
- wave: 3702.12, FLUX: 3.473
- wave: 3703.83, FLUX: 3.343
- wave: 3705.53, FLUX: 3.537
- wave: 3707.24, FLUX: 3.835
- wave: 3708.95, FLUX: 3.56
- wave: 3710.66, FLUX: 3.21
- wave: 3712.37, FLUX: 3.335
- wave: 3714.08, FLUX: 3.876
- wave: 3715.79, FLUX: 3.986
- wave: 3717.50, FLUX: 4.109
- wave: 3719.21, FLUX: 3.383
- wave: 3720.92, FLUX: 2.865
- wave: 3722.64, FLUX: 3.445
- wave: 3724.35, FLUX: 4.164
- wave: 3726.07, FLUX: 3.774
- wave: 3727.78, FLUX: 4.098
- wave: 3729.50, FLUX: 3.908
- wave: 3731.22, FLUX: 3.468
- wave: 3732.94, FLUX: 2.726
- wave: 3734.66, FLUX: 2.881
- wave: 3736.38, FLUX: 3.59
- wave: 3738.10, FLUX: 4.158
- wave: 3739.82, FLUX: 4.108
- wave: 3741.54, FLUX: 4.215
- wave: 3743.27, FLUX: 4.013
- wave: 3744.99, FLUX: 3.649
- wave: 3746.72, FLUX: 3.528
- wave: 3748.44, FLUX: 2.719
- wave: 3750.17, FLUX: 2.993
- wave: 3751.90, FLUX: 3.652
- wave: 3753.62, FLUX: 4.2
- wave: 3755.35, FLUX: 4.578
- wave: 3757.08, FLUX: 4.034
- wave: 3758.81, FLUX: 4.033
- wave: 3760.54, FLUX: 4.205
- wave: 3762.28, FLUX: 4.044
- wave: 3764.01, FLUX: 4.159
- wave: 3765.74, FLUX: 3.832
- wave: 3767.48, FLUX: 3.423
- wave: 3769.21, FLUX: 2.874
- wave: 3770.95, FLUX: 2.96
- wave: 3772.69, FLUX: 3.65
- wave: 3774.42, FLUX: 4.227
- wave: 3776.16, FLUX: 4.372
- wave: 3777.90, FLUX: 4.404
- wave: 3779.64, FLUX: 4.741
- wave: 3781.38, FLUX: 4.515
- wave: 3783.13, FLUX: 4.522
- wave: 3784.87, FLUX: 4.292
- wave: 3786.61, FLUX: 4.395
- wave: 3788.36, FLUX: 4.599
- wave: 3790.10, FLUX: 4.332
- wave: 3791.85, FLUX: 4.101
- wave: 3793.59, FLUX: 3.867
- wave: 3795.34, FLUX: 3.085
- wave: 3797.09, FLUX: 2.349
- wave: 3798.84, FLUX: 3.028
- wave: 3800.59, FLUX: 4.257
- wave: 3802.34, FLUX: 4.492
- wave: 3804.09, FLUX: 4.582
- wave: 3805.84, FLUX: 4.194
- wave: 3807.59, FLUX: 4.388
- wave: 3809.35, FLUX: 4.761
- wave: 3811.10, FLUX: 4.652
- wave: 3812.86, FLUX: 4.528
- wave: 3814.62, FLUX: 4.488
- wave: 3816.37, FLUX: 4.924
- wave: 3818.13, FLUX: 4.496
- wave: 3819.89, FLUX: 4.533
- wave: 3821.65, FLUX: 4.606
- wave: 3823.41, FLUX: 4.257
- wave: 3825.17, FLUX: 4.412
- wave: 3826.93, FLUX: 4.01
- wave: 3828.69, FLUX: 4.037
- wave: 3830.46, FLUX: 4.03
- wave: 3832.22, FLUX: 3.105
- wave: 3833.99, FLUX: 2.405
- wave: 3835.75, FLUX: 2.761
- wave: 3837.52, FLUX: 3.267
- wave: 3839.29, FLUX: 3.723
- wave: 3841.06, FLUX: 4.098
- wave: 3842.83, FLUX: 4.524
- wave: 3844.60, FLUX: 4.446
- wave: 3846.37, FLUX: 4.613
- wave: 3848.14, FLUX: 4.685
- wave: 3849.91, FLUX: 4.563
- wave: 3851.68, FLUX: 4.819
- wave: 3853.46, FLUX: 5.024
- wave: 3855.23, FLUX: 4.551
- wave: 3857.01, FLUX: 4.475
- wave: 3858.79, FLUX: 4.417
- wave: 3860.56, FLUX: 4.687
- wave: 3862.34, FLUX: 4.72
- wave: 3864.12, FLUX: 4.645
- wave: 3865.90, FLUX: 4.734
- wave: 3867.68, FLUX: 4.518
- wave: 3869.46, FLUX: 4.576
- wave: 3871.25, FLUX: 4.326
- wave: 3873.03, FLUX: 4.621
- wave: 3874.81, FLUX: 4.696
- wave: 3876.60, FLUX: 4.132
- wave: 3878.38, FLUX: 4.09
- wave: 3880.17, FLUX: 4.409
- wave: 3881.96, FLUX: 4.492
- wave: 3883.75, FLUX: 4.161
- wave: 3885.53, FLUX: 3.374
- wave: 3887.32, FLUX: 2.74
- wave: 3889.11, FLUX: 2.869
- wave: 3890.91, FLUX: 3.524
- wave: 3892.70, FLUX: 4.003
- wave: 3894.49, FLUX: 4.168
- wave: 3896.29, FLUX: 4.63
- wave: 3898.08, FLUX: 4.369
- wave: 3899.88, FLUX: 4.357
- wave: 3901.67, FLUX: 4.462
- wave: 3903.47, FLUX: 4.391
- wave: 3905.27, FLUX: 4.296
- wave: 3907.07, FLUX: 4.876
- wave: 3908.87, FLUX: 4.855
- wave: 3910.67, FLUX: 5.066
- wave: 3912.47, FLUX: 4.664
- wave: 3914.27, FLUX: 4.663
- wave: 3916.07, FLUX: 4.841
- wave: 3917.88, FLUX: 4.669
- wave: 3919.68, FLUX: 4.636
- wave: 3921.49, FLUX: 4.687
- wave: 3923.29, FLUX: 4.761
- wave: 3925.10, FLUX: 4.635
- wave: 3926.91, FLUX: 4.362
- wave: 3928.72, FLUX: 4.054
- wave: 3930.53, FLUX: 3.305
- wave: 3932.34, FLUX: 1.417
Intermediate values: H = 4.43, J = 4.0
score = 2.10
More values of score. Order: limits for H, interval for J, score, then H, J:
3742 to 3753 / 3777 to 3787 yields 1.99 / 3.47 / 4.5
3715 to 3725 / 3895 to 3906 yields 2.01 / 3.65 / 4.4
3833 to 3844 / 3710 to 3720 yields 1.79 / 3.48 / 3.7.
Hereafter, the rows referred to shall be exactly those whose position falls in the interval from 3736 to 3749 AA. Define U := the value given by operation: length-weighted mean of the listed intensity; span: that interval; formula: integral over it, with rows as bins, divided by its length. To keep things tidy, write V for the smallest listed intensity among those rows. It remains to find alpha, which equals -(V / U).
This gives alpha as -0.72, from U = 3.8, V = 2.719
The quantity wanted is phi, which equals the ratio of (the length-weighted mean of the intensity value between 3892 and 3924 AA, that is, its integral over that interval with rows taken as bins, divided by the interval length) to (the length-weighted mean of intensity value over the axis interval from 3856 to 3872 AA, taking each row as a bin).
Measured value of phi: 1.00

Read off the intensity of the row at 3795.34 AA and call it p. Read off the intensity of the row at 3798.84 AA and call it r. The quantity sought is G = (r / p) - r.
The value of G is -2.05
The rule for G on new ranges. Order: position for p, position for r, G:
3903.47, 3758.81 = -3.11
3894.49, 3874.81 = -3.57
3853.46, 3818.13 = -3.60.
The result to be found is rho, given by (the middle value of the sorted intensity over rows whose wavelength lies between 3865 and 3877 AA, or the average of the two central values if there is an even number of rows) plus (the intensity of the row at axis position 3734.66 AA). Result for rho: 7.46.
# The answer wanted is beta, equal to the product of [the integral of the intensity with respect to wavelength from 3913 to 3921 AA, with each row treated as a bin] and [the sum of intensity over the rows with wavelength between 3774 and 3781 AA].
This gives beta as 667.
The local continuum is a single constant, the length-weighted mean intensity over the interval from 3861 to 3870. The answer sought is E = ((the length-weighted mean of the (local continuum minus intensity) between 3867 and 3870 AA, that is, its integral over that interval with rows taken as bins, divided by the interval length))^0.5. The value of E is 0.31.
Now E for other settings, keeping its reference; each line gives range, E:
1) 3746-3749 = 1.23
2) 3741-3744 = 0.73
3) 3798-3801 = 1.04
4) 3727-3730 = 0.79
